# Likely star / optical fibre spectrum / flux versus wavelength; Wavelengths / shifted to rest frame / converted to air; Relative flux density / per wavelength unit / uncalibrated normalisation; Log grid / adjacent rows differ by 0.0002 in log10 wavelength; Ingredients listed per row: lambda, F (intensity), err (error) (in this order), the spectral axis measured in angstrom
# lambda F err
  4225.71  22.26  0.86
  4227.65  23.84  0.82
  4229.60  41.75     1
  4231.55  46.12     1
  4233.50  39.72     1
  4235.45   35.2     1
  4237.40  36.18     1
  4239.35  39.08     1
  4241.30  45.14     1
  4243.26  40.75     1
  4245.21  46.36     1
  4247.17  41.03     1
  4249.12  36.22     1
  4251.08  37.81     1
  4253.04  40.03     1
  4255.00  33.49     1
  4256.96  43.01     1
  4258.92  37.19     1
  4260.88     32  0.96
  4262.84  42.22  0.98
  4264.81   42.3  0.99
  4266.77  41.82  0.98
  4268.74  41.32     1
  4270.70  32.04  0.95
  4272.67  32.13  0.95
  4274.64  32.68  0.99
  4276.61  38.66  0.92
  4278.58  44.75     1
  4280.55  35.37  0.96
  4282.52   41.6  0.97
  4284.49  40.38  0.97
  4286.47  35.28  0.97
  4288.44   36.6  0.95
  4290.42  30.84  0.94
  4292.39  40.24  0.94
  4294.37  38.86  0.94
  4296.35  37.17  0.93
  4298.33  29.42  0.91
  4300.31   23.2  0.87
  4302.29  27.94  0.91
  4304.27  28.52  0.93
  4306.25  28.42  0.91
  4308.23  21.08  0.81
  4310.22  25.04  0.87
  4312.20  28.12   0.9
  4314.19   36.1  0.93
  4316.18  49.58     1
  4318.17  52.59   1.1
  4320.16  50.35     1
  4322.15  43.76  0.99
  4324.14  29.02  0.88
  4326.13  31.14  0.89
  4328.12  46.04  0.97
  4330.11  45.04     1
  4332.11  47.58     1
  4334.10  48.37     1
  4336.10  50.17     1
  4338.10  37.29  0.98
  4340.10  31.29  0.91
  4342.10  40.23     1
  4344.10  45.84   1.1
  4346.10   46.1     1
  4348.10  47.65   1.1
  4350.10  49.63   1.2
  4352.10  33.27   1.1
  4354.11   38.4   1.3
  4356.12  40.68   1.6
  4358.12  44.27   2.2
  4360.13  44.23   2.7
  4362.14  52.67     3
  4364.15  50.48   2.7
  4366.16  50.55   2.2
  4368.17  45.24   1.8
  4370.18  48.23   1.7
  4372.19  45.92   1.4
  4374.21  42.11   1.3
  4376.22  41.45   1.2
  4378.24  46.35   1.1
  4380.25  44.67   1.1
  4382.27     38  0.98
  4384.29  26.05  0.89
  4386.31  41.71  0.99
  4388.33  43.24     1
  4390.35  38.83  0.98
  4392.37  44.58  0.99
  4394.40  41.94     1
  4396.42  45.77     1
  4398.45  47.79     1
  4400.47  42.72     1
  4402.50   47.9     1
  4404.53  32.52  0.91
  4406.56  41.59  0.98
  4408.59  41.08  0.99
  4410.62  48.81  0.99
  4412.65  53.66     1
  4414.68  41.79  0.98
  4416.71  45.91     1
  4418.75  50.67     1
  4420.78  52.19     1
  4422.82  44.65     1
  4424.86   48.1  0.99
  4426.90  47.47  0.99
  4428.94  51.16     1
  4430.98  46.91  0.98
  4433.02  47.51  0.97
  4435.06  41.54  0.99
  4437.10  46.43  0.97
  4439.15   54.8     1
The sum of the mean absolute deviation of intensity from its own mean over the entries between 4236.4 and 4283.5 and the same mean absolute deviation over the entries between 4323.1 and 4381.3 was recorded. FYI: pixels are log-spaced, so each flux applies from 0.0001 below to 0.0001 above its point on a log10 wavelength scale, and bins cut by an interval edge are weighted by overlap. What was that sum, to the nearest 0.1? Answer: 8.6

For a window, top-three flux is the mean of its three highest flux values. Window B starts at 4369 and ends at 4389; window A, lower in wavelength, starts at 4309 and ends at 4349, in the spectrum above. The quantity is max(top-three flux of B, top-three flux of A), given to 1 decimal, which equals 51.0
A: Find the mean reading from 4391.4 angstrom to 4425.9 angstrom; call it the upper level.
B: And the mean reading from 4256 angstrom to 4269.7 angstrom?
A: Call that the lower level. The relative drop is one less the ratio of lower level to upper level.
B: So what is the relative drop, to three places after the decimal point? 0.119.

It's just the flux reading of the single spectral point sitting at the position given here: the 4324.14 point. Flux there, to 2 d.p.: 29.02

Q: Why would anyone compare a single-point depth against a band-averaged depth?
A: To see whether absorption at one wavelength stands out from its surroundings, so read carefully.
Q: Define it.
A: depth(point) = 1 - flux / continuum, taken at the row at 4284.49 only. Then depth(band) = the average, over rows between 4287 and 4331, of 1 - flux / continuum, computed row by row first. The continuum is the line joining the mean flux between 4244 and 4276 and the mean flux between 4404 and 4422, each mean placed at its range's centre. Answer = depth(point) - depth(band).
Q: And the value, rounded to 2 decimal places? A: -0.15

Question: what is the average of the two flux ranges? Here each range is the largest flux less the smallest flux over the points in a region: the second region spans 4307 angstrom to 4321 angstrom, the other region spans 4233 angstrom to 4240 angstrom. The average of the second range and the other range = 18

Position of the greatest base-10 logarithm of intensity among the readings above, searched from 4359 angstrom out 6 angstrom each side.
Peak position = 4362.14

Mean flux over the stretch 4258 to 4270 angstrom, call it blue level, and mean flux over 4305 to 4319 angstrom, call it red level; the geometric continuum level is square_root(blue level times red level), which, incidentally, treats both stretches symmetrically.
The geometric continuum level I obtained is 37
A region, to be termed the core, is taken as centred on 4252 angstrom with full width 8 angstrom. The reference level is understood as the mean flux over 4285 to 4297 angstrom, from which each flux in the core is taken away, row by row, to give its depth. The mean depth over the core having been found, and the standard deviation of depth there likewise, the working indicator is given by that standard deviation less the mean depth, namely 3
